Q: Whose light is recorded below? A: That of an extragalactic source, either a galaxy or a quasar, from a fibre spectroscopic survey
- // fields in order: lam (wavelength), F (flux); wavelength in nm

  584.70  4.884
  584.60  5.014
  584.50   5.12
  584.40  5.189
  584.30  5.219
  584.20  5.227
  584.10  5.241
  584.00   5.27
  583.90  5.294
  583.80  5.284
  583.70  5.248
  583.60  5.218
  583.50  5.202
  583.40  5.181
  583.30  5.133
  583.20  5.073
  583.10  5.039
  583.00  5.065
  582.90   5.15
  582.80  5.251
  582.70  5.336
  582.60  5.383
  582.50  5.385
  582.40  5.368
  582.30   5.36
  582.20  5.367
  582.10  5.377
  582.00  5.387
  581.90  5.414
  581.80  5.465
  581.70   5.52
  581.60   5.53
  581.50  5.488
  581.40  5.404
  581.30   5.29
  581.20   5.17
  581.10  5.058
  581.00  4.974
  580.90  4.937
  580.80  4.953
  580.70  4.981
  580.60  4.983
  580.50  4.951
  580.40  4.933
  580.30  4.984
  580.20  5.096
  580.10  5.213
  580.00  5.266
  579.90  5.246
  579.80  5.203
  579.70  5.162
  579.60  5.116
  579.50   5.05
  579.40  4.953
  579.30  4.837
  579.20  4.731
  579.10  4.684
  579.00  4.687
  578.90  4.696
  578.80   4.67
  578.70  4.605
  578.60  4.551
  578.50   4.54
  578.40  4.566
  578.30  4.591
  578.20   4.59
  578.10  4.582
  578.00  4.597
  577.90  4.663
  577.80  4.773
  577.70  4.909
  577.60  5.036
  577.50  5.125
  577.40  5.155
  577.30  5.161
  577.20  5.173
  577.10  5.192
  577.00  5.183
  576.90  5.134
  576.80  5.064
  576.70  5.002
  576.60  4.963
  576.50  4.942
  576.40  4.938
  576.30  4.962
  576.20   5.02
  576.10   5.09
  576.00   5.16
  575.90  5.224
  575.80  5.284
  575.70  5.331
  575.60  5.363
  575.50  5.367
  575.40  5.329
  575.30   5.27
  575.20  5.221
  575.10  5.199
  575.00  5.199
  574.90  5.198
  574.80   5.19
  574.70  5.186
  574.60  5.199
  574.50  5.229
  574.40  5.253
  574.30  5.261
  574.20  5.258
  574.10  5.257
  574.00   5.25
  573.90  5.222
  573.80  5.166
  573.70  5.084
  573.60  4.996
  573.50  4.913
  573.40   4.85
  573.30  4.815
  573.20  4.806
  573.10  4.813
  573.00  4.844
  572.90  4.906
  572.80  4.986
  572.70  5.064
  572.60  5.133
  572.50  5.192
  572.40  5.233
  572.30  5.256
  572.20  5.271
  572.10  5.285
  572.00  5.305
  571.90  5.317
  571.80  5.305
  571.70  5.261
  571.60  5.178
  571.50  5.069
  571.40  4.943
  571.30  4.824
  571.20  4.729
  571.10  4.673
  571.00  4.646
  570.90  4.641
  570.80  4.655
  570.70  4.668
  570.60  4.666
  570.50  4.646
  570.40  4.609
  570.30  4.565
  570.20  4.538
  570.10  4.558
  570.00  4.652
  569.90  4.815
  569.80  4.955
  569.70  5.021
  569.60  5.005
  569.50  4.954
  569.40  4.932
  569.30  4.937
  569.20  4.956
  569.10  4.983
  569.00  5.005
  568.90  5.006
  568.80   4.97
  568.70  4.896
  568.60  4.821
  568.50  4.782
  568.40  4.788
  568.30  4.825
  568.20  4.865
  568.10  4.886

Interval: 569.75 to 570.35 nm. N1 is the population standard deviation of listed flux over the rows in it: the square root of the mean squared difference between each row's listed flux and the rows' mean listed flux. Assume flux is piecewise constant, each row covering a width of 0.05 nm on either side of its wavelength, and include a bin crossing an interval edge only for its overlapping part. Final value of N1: 0.15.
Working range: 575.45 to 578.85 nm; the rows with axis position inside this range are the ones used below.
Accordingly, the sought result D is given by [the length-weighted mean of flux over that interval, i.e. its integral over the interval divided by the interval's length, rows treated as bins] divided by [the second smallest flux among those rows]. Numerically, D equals 1.09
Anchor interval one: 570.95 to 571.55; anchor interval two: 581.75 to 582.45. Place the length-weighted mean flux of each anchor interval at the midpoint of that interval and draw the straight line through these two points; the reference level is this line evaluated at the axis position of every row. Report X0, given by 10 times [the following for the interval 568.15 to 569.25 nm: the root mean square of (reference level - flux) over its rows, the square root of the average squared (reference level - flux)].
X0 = 2.3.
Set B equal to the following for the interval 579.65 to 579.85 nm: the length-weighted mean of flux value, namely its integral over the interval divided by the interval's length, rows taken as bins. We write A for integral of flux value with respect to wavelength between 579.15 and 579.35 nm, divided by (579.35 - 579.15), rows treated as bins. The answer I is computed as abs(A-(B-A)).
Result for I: 4.4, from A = 4.78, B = 5.2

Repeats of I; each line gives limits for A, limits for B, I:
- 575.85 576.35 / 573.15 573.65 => 5.3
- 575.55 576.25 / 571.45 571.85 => 5.2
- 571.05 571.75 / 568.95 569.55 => 4.9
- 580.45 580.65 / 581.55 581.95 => 4.5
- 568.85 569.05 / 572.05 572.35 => 4.7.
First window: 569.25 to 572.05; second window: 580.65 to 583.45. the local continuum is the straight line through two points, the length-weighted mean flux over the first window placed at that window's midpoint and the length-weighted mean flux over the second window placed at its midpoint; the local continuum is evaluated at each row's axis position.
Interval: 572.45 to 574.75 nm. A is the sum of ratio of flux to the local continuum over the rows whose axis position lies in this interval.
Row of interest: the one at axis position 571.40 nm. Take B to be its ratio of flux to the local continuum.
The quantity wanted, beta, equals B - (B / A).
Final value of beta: 0.97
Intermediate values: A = 23.5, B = 1.01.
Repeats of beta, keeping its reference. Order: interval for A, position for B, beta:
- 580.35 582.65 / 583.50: 0.94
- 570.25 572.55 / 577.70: 0.92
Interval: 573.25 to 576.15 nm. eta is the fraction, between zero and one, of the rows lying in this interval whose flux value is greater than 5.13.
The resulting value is 0.8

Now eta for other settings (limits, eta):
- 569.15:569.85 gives 0.0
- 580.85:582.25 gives 0.8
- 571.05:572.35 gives 0.6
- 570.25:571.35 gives 0.0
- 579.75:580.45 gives 0.6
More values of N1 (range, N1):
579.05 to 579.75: 0.17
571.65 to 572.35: 0.02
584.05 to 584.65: 0.08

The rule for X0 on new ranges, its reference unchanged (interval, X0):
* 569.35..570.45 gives 2.1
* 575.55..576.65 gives 1.8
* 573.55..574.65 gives 2.4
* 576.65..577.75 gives 1.0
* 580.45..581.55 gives 2.9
